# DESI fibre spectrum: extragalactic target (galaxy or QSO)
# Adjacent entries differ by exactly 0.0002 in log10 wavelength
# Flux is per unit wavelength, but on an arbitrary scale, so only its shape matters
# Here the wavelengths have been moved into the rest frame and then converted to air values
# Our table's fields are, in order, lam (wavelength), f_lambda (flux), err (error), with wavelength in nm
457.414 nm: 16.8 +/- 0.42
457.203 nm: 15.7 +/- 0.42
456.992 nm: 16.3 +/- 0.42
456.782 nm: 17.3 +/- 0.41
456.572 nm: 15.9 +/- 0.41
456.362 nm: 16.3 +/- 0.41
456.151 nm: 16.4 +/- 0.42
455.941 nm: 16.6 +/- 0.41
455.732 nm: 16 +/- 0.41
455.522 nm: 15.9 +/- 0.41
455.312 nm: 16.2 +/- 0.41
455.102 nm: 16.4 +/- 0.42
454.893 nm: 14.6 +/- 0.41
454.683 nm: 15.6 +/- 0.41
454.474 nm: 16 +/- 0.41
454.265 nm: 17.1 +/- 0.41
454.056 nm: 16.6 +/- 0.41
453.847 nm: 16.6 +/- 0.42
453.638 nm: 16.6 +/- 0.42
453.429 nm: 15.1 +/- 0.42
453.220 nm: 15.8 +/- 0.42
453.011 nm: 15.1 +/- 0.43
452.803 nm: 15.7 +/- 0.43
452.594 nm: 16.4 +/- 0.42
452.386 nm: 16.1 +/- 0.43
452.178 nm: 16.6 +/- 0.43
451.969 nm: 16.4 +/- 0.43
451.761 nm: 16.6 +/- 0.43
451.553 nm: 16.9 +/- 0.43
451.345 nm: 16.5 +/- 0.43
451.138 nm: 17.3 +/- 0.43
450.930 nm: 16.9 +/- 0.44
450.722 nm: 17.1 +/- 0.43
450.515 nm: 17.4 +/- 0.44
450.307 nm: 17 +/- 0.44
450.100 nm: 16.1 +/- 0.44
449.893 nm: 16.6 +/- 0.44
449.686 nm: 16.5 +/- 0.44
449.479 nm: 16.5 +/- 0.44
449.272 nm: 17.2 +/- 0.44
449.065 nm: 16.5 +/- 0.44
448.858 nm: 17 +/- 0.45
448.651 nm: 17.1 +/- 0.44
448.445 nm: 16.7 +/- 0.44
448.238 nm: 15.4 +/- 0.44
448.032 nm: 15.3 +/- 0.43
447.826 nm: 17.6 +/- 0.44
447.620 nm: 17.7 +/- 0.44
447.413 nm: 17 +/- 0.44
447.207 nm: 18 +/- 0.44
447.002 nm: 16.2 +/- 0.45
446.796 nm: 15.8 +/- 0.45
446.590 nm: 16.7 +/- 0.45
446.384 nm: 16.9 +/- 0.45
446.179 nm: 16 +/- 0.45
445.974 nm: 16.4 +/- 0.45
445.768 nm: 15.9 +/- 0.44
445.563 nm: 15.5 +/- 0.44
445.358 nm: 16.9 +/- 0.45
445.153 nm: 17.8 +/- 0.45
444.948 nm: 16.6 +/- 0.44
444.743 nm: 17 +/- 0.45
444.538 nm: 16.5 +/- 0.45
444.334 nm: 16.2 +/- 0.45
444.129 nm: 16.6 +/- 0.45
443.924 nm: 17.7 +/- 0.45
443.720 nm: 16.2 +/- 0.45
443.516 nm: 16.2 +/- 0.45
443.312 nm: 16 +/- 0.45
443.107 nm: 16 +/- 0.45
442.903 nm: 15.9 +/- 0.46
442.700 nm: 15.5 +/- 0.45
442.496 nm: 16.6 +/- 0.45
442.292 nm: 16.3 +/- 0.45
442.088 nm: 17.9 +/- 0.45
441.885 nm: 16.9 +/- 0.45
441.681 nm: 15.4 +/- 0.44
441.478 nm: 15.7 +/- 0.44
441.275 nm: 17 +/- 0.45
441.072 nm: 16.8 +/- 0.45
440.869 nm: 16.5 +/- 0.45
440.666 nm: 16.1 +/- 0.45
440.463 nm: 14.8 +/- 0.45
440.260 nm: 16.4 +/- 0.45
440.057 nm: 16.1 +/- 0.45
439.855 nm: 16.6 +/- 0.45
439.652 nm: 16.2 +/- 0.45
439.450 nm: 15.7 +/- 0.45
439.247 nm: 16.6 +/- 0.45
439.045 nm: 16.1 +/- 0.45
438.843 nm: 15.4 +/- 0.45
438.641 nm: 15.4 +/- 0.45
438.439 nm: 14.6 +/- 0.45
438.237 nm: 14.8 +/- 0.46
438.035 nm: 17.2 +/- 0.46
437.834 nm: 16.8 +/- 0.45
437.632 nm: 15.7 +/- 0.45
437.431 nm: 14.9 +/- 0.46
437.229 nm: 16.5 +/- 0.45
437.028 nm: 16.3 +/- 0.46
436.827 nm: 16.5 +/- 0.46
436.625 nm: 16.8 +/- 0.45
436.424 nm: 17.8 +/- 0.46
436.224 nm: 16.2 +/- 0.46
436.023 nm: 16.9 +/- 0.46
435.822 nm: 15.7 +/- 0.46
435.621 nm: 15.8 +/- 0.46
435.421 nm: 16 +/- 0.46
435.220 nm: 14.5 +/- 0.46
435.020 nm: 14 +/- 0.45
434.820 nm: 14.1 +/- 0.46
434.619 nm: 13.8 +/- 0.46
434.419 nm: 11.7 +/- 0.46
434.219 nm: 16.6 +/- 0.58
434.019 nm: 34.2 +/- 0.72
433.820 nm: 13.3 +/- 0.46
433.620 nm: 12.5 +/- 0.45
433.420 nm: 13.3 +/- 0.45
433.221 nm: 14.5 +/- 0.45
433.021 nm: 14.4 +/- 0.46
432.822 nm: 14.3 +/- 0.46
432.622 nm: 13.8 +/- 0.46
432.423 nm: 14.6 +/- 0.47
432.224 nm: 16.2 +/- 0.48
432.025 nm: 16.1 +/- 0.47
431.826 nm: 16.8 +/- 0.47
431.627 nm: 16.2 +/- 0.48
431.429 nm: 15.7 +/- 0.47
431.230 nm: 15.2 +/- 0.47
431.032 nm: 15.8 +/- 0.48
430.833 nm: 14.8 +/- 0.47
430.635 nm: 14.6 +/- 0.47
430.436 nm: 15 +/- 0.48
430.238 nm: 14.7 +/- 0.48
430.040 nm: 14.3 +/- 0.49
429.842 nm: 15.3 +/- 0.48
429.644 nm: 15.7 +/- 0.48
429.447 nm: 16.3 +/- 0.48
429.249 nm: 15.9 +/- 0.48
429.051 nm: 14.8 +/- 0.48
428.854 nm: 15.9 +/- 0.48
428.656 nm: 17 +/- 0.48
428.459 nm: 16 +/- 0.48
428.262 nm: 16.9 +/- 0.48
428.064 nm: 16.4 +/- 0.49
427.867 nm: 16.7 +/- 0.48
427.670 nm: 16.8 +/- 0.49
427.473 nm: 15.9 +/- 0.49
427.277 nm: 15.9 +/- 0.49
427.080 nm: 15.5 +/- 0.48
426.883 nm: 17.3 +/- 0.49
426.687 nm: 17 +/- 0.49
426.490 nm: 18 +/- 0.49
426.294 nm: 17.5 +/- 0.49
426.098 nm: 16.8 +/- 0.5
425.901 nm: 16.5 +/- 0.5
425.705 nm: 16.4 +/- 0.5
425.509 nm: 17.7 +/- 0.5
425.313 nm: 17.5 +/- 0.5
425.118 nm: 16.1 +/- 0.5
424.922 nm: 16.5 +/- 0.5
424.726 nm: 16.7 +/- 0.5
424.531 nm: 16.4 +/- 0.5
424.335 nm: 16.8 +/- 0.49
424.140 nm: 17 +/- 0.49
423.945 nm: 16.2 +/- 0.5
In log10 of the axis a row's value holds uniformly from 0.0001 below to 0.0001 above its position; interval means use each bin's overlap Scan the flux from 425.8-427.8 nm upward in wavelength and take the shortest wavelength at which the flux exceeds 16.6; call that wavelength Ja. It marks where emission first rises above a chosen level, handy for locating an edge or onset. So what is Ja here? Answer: 426.098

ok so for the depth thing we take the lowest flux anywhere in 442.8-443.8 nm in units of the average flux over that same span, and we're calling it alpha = 0.990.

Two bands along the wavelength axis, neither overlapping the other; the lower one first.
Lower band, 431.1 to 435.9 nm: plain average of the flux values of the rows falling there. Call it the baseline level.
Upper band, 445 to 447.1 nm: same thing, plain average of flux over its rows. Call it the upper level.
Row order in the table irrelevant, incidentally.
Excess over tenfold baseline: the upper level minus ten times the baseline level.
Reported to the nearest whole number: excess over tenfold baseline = -139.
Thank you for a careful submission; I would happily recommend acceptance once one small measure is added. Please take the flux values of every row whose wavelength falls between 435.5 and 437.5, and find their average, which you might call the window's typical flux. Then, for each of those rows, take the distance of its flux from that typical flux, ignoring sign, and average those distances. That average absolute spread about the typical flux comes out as 0.56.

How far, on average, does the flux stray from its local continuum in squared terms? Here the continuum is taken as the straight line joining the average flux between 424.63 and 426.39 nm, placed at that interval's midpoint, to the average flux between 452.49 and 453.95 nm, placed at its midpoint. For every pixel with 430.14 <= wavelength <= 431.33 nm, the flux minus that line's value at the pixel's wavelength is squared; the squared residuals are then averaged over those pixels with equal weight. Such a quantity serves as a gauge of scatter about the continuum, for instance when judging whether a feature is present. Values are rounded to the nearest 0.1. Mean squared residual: 2.9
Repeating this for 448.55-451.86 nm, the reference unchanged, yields 0.8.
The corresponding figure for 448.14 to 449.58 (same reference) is 0.7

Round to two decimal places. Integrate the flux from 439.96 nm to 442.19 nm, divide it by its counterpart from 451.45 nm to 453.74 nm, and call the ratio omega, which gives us 0.99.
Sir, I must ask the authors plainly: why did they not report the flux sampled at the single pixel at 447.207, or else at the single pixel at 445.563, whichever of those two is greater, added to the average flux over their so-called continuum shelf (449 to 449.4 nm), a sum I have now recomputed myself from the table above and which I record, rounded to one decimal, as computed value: 34.9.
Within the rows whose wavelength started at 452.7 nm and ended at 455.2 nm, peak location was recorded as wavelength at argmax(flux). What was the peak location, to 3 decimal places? 454.265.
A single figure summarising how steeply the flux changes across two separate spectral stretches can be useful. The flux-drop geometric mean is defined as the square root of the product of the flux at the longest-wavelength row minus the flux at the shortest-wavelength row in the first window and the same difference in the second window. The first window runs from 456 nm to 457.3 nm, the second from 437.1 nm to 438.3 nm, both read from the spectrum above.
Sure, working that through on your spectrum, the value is 1.09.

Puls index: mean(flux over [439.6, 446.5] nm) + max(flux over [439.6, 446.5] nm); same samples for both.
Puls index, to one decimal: 34.3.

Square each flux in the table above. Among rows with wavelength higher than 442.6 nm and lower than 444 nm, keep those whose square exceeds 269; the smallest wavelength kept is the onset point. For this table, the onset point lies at 443.924 nm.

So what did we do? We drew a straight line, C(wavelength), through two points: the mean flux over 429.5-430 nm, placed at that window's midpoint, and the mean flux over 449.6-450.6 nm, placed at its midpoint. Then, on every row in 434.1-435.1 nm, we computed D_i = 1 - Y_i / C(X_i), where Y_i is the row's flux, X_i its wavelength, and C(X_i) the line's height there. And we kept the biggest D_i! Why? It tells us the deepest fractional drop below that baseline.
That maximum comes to 0.26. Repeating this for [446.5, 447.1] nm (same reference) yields 0.04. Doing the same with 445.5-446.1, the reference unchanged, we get 0.06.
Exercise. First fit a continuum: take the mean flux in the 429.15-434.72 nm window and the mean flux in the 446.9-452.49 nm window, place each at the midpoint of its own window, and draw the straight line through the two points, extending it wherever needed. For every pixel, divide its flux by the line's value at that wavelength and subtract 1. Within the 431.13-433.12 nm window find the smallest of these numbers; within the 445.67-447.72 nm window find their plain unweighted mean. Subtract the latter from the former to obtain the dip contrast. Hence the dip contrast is -0.12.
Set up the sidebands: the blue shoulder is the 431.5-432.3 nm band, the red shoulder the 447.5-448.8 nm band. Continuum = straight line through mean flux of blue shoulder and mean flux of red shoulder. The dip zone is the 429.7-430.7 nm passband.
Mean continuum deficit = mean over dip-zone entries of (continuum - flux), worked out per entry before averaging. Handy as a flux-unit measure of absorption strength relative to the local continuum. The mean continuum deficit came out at 1.5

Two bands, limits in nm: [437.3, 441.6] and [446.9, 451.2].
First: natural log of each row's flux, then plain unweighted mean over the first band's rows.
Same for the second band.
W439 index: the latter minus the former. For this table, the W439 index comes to 0.05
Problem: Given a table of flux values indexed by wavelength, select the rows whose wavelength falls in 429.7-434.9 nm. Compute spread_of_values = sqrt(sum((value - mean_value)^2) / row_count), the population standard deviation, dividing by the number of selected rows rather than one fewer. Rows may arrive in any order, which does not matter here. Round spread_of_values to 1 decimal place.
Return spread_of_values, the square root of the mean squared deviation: 3.9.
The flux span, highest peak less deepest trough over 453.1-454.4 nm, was 2.0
